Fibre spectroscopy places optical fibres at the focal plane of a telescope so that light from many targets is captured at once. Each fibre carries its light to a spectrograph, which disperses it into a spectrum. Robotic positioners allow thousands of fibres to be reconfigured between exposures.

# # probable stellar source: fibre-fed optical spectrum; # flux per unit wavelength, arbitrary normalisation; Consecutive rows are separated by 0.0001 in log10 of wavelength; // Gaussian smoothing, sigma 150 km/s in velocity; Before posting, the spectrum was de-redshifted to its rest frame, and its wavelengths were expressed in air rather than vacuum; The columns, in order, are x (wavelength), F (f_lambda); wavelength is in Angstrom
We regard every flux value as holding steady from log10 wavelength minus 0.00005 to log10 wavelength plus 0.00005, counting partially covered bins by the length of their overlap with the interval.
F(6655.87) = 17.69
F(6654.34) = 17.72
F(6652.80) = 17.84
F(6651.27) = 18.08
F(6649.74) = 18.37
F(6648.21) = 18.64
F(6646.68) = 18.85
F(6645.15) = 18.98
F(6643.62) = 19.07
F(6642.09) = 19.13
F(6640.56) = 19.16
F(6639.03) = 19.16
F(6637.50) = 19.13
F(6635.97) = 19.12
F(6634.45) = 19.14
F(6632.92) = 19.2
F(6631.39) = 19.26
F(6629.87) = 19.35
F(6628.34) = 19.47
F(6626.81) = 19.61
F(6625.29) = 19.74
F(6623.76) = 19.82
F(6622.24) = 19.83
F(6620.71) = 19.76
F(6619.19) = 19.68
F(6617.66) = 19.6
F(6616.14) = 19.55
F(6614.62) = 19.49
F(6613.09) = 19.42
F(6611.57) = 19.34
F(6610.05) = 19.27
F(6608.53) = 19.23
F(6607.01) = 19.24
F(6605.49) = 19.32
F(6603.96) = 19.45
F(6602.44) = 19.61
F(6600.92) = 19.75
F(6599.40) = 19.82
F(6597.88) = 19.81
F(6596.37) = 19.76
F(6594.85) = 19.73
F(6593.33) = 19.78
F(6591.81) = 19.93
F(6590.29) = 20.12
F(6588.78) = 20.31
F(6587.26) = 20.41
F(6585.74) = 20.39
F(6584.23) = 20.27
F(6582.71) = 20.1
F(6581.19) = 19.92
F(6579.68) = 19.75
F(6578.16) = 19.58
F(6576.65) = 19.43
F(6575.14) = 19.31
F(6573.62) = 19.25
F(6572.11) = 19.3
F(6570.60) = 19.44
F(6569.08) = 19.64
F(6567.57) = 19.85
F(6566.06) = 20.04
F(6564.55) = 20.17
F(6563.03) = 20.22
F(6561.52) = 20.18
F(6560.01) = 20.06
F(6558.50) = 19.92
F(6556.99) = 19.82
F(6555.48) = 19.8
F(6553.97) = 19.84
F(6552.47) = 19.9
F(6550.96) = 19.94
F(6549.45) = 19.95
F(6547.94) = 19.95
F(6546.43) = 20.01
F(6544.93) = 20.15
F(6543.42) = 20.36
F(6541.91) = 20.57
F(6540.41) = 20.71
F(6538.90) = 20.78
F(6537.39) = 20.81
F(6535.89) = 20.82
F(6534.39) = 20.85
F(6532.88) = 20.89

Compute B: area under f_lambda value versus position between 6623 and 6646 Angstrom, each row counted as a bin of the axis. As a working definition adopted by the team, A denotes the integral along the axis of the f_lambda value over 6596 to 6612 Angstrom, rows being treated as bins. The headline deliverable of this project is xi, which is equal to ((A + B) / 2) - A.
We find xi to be 66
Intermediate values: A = 312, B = 444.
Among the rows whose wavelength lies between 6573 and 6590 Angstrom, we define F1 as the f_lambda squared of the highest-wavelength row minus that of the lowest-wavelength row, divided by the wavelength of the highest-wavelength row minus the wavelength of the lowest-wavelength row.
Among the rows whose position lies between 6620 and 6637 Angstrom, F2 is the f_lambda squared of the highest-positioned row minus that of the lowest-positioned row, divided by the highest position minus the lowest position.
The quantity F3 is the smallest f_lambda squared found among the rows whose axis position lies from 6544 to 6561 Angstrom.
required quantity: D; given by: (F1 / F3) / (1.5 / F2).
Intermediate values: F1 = 2.8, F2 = -1.6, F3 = 392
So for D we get -0.0077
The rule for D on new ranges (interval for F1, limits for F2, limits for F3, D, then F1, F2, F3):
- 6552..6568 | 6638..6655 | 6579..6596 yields 0.0008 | -0.1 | -3.5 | 389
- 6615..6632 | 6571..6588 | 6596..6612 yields -0.0039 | -0.7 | 2.9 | 370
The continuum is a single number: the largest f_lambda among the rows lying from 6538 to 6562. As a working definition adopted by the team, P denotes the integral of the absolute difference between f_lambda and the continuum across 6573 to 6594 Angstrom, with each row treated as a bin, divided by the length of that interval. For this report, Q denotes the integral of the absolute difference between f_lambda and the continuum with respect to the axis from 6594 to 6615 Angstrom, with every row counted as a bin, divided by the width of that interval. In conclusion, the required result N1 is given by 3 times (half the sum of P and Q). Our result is 3.2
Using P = 0.9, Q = 1.3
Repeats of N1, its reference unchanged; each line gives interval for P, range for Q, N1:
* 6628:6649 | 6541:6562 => 3.6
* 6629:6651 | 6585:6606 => 4.0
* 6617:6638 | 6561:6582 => 3.5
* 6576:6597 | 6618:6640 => 3.2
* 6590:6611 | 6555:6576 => 3.2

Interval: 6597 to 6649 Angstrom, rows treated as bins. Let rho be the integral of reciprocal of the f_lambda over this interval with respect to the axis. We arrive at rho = 2.7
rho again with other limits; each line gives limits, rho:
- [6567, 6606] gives 2.0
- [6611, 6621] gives 0.5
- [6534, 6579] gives 2.2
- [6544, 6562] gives 0.9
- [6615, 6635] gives 1.0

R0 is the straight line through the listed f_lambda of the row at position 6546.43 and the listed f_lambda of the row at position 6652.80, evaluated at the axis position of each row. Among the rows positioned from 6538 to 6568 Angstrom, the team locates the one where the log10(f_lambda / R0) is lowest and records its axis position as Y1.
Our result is 6547.94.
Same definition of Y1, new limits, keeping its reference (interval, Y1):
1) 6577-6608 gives 6578.16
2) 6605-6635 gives 6607.01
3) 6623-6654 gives 6652.80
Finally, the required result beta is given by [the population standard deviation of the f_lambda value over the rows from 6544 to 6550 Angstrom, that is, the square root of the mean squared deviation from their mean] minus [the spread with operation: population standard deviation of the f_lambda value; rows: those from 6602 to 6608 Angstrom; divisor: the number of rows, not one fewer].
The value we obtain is -0.06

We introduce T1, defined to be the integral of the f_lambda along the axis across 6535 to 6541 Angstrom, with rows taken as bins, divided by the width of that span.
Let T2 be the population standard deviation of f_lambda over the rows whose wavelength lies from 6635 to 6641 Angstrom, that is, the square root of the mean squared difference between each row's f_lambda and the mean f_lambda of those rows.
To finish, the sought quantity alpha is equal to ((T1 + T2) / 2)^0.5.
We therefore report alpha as 3.23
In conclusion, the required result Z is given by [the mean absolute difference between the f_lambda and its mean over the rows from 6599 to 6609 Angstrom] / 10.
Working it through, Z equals 0.020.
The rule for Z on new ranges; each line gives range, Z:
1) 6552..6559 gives 0.004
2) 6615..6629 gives 0.010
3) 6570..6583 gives 0.024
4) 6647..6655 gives 0.030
